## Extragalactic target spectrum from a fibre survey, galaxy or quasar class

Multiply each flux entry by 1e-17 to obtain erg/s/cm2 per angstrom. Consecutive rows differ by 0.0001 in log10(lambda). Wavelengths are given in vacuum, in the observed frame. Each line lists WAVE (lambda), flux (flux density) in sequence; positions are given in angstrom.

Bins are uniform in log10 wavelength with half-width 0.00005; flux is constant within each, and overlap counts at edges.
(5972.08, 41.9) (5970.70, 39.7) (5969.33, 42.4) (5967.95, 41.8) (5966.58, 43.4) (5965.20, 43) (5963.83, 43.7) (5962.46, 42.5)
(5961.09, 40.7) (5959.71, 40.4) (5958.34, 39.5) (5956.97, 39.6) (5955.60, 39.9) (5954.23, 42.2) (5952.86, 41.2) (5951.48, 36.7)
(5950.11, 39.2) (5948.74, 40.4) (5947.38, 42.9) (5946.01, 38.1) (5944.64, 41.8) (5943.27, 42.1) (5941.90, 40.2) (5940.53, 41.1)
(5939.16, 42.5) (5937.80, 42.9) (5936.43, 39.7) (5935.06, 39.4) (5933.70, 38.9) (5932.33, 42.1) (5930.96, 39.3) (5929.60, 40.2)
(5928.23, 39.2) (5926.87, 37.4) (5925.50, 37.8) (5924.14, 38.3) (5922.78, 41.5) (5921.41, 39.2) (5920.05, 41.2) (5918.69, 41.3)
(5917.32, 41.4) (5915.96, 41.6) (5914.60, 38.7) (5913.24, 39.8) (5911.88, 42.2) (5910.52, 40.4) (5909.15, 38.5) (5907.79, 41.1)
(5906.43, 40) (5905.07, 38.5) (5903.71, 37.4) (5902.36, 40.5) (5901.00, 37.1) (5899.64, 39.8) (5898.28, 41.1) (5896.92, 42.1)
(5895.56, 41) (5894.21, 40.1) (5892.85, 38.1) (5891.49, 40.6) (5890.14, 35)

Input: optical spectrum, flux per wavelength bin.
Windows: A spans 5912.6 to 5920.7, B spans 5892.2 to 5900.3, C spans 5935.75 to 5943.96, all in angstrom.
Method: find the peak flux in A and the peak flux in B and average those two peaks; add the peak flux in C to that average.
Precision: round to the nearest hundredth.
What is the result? 84.75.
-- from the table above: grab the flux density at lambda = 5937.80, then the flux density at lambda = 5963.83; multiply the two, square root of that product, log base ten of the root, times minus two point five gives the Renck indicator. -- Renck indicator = -4.09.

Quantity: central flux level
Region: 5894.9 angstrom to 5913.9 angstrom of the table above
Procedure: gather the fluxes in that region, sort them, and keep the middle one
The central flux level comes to 40.2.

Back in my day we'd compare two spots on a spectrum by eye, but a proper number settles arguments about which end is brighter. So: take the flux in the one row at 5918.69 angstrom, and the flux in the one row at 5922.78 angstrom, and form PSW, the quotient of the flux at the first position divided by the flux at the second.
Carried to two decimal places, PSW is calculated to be 1.00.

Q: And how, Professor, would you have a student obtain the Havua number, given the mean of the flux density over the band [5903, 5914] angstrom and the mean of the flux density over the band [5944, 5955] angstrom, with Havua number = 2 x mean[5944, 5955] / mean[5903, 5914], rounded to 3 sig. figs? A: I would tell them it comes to 2.03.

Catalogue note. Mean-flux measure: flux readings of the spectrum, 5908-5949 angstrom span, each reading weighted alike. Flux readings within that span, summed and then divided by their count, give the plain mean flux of 40.3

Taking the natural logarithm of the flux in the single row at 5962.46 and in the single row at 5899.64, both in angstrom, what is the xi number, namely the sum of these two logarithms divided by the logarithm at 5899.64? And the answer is 2.02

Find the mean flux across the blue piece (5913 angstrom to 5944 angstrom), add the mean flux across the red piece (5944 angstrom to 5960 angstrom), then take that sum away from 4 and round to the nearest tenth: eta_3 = -76.4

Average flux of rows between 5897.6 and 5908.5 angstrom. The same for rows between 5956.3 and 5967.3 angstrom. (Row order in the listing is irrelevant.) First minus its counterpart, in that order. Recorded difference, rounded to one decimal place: -2.2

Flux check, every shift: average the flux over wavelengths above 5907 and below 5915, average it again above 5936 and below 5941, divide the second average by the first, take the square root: 1.02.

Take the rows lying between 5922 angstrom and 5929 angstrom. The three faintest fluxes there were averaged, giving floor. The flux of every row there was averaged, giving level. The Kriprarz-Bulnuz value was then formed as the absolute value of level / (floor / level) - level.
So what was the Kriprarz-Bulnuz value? 1.03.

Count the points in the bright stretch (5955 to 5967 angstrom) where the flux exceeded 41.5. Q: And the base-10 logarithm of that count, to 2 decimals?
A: 0.60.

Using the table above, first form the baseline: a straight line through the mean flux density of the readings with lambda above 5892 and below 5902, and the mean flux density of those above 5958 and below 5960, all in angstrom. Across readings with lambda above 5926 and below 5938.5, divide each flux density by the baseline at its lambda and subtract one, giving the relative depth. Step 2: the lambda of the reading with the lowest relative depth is 5926.87 angstrom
